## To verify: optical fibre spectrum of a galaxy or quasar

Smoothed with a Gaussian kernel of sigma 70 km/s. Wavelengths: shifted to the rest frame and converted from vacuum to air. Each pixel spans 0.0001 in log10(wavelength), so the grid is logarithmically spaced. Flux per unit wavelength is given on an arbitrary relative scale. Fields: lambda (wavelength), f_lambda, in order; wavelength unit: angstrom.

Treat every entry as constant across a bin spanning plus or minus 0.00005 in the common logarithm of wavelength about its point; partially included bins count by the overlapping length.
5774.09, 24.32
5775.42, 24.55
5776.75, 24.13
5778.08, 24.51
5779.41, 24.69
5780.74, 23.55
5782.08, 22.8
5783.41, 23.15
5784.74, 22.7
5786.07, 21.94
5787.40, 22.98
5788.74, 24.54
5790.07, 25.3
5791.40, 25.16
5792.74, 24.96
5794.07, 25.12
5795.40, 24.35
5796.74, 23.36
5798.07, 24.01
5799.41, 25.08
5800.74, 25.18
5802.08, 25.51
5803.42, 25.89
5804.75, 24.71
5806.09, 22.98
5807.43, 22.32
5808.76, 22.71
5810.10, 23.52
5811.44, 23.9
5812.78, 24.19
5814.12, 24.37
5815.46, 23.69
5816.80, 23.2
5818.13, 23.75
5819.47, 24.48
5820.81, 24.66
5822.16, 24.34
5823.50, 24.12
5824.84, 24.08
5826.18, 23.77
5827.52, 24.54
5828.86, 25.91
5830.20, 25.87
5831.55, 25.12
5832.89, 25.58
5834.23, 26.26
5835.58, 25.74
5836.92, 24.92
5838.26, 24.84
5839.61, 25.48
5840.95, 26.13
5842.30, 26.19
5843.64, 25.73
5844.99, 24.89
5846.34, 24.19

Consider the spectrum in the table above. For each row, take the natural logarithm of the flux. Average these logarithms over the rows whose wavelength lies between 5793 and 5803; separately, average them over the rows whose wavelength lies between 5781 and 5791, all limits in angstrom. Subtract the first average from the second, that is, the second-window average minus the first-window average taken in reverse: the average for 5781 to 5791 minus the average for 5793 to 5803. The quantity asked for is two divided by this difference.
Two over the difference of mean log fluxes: -36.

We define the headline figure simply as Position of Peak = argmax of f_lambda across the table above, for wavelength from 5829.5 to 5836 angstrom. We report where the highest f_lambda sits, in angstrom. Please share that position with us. 5834.23 angstrom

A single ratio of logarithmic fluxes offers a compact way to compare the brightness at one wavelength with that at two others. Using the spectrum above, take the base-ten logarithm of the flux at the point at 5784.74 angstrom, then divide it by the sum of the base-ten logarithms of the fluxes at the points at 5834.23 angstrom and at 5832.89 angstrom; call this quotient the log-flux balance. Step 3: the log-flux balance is 0.480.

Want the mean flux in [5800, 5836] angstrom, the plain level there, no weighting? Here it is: 24.5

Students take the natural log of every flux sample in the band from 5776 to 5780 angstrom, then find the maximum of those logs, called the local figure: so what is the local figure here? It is 3.21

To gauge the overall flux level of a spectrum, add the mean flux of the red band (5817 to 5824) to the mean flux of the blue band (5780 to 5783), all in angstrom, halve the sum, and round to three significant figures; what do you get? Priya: 23.7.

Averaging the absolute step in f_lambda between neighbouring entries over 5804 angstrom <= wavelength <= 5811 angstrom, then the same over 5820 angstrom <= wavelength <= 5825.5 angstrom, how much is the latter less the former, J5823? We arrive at -0.7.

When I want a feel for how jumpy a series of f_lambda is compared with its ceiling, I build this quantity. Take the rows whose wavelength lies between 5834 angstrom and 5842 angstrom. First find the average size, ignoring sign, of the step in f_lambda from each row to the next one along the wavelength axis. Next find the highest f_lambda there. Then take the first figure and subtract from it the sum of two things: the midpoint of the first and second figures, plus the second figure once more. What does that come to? -39.1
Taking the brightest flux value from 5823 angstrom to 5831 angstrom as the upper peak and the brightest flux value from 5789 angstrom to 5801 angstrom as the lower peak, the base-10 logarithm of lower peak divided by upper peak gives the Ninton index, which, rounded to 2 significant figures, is -0.010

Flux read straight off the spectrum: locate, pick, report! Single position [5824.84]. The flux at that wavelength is 24.08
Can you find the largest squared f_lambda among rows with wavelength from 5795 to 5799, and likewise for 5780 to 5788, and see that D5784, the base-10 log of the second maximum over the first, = -0.029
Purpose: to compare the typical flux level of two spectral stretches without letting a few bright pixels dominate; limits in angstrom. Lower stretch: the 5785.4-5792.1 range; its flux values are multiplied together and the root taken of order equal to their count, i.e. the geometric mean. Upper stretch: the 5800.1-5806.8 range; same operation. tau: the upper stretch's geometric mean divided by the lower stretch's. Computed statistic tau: 1.037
